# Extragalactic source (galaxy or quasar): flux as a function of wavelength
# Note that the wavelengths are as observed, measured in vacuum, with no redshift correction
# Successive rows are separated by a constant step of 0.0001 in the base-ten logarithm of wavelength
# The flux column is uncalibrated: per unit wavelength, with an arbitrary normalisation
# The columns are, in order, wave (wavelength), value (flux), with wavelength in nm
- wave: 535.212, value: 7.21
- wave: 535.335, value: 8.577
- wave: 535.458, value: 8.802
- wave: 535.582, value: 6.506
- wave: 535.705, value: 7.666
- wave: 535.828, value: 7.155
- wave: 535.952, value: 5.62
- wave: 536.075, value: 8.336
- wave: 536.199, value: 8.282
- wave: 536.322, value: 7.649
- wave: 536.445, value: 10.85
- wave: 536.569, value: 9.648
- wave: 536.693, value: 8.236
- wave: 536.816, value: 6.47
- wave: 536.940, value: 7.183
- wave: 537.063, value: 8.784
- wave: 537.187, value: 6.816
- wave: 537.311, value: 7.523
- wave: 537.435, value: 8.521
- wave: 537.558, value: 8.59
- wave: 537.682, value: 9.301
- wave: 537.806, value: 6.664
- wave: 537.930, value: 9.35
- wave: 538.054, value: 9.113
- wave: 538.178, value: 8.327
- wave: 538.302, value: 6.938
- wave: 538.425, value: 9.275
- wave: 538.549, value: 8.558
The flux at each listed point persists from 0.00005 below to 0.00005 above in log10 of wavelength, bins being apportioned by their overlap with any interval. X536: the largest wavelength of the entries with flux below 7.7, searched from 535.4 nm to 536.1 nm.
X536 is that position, 535.952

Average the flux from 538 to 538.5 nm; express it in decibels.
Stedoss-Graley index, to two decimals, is 9.25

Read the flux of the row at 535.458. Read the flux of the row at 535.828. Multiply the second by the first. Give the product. 63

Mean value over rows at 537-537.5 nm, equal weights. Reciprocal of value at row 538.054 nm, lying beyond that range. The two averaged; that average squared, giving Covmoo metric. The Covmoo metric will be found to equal 16.1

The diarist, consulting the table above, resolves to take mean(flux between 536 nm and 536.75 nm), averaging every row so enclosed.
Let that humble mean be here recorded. 8.8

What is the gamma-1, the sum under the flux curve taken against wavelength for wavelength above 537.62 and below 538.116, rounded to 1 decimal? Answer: 4.3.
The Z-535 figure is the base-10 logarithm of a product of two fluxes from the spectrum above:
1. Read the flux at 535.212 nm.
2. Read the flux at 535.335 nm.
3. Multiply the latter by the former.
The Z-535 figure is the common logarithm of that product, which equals 1.791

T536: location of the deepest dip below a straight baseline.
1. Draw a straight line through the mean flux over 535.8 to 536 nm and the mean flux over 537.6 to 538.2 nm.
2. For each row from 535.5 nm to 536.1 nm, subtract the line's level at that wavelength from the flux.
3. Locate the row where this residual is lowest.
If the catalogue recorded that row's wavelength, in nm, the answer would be 535.952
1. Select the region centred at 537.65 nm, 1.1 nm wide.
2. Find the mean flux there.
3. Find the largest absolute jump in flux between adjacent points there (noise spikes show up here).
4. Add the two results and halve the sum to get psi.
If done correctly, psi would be 5.5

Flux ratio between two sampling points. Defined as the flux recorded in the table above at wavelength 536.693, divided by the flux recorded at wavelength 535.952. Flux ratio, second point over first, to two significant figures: 1.5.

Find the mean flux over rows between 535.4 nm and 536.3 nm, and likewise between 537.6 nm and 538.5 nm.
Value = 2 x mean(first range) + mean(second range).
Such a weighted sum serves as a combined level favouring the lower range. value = 23.4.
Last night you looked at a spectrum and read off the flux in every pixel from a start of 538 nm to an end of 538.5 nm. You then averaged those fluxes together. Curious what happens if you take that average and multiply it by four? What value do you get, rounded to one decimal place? 33.7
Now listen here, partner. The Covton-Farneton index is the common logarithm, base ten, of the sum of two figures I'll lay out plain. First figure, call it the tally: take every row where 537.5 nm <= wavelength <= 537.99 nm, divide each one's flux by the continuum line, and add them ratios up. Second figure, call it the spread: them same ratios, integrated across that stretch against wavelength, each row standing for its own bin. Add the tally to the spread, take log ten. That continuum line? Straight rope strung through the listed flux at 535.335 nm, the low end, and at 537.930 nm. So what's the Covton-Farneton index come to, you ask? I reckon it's 0.61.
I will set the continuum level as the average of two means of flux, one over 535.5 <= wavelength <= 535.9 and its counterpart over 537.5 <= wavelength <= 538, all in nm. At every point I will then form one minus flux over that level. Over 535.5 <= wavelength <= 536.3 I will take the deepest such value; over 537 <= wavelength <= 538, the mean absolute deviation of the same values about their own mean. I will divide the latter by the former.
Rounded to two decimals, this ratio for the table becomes 0.41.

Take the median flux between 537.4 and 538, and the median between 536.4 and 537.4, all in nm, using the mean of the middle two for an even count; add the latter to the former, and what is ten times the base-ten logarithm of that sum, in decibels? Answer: 12.2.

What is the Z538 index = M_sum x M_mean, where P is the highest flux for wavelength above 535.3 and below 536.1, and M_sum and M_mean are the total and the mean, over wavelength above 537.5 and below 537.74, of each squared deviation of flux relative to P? 0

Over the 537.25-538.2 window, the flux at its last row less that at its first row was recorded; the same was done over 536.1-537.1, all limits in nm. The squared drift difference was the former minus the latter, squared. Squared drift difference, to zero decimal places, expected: 0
